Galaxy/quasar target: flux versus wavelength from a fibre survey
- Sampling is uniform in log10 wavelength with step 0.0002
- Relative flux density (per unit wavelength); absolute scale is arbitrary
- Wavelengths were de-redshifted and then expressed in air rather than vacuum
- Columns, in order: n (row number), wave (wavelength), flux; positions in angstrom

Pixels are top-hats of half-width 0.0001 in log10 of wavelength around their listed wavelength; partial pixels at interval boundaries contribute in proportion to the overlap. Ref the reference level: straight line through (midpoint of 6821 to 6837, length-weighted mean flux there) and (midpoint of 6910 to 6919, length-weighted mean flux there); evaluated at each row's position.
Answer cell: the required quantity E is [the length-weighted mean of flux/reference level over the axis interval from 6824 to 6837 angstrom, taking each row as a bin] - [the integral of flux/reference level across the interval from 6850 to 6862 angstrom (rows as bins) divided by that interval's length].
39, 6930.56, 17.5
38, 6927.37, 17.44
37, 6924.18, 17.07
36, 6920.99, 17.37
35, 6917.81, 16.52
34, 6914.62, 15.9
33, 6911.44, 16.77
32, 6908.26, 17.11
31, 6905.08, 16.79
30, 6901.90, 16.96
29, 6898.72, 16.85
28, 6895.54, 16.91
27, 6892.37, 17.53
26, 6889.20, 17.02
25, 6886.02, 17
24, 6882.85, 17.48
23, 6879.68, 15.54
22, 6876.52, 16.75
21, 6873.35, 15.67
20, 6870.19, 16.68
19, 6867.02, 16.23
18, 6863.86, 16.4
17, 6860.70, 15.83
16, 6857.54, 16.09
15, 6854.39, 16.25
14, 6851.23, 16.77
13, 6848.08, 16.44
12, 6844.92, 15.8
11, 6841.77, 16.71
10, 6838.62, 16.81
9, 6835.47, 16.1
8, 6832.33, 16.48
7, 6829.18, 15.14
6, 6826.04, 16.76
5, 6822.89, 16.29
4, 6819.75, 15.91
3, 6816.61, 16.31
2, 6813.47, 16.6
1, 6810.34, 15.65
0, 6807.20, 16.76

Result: -0.002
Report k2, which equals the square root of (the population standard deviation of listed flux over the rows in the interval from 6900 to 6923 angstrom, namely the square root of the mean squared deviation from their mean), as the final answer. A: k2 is 0.66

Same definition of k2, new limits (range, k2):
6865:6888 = 0.81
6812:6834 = 0.71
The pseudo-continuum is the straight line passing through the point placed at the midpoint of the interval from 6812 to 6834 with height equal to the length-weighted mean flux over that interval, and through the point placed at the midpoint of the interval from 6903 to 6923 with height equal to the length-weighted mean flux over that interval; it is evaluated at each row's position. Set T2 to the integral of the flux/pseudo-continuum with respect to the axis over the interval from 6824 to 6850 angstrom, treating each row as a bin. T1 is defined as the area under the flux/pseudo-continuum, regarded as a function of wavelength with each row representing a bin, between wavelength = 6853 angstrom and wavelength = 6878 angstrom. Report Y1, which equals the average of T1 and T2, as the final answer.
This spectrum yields 25.3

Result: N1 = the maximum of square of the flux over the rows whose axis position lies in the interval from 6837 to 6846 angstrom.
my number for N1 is 282.6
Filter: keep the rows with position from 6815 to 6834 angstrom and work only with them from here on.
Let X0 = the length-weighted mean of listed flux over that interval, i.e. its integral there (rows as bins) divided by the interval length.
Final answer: 16.1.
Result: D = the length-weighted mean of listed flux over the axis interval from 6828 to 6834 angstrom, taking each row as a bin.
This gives 15.9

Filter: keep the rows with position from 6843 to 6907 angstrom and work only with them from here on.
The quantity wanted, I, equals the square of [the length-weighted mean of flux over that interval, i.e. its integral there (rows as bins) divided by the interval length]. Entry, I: 274.0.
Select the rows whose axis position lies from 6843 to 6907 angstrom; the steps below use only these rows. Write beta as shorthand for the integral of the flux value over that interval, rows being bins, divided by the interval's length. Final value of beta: 16.6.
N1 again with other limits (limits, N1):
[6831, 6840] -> 282.6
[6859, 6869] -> 269.0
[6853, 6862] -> 264.1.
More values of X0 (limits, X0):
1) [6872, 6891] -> 16.6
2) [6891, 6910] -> 17.0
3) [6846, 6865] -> 16.3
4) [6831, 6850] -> 16.4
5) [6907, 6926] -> 16.8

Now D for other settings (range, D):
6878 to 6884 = 16.5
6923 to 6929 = 17.3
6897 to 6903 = 16.9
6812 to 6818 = 16.5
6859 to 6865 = 16.1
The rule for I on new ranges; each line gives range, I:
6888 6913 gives 288.8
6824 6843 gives 266.5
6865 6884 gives 267.9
